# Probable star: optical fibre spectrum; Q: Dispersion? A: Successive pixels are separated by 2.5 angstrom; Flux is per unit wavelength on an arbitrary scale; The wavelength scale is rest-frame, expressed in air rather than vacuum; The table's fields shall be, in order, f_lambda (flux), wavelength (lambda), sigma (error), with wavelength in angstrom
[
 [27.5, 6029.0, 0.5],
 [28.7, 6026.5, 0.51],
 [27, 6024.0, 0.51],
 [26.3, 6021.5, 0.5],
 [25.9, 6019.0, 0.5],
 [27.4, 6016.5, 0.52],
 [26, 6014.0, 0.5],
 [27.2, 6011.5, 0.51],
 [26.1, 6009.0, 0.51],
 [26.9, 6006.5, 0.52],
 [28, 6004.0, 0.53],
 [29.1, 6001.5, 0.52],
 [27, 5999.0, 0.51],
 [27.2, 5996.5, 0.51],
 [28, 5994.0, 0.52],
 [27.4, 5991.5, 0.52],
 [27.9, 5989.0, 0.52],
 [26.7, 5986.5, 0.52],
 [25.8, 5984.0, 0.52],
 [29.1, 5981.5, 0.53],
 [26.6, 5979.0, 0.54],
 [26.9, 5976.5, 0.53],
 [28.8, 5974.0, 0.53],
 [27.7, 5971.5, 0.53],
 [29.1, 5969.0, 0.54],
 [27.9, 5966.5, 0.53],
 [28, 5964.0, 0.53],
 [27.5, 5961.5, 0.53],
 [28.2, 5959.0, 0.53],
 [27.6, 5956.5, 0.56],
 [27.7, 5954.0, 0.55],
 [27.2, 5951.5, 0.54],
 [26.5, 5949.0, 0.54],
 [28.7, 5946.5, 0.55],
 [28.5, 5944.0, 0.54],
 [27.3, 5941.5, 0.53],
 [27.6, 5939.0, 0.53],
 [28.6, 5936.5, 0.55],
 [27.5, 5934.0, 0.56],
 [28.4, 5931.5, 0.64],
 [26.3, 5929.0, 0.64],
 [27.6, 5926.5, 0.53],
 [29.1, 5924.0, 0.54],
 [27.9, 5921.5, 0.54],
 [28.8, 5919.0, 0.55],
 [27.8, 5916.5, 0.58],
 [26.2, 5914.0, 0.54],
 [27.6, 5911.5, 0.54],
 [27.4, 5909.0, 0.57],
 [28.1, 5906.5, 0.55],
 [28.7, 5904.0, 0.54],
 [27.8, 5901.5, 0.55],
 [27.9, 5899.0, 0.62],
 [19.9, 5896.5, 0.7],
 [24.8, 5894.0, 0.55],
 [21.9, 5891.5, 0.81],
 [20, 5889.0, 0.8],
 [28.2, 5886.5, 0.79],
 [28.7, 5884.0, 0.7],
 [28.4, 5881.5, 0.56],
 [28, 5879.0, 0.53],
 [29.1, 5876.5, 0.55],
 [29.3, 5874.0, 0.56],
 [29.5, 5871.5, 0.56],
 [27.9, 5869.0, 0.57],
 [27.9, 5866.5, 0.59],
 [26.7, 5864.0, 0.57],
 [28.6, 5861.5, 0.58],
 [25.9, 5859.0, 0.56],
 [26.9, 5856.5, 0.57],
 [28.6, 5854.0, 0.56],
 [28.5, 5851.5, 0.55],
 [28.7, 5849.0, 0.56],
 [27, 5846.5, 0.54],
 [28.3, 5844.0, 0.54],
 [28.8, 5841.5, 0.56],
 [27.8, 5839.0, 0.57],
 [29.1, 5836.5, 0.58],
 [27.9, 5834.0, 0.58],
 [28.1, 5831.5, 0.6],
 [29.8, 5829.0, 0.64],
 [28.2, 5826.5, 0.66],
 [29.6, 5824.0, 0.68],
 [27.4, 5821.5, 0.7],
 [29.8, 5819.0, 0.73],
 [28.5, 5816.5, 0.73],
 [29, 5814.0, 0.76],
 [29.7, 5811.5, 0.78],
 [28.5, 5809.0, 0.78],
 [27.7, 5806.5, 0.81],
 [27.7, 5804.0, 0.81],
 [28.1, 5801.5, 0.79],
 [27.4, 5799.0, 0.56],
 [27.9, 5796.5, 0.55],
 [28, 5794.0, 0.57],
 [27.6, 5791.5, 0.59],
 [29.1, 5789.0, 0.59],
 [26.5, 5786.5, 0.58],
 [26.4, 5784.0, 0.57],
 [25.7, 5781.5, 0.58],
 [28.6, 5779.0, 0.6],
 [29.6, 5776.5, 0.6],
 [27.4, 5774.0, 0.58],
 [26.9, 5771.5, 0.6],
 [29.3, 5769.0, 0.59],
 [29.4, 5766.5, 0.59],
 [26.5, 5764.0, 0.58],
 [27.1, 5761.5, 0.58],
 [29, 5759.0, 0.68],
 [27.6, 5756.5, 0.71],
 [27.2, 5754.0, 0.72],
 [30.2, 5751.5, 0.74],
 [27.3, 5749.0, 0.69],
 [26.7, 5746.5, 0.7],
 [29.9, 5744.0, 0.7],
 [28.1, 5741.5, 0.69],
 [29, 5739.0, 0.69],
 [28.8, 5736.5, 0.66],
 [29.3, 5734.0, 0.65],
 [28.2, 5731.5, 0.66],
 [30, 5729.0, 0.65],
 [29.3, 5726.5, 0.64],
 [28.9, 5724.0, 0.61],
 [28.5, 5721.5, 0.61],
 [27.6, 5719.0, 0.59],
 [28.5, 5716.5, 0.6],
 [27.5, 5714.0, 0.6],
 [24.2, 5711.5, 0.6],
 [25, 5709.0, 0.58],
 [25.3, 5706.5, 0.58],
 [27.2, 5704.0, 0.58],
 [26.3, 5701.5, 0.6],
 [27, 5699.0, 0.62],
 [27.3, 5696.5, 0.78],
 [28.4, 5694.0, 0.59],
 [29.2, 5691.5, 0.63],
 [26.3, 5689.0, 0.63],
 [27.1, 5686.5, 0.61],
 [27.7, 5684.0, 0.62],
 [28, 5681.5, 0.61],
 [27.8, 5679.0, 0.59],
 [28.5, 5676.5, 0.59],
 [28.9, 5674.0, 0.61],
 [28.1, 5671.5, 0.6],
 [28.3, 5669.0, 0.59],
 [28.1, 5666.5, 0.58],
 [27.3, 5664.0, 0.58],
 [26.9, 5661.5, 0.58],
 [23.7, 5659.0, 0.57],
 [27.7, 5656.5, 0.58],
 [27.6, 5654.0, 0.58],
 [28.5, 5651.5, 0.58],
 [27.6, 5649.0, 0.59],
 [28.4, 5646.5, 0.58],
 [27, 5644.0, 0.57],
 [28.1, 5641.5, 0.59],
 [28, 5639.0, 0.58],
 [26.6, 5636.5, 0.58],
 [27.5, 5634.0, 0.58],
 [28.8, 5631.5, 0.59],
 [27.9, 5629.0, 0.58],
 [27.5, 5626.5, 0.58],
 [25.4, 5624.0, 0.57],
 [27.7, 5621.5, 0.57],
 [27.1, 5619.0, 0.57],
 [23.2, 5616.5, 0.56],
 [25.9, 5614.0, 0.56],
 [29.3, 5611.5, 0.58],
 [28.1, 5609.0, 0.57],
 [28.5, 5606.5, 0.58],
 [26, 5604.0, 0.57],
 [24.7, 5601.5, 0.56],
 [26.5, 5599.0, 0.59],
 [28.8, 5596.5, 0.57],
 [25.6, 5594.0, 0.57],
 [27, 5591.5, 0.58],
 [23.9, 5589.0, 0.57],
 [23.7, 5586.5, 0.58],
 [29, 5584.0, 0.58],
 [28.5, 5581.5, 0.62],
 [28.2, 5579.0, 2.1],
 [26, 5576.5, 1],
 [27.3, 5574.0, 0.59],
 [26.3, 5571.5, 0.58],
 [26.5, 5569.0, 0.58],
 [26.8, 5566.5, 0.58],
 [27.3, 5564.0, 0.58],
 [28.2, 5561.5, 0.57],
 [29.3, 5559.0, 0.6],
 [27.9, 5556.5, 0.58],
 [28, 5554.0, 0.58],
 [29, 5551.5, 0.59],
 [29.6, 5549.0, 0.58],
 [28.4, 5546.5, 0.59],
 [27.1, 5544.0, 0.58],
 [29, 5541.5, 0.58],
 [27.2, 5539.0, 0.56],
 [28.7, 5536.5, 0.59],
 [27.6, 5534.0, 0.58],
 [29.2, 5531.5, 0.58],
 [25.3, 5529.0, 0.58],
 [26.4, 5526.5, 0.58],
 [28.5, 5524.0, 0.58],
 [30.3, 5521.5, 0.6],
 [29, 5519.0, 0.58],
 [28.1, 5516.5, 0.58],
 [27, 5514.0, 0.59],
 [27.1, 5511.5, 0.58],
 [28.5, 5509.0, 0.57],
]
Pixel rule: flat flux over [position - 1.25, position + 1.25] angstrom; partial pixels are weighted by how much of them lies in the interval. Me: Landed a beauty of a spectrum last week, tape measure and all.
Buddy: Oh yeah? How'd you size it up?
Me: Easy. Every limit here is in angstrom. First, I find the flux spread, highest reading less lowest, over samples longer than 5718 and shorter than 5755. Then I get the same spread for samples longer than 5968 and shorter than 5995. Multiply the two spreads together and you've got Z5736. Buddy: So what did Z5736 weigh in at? 12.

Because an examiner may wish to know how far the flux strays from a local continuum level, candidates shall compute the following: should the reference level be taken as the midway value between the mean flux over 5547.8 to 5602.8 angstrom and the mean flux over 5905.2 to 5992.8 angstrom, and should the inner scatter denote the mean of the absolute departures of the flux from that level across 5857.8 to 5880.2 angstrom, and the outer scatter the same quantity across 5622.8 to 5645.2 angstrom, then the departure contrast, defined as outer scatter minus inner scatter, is -0.4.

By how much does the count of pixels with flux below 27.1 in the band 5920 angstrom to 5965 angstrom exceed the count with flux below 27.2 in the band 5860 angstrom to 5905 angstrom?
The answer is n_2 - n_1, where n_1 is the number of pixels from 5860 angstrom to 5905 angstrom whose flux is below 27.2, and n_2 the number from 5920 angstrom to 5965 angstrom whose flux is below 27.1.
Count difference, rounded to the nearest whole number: -3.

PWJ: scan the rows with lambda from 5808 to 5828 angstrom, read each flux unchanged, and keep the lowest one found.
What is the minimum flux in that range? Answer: 27.4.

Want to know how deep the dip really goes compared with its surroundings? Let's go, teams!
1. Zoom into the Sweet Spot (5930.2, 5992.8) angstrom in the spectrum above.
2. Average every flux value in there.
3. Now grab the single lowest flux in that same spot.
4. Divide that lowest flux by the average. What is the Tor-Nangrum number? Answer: 0.930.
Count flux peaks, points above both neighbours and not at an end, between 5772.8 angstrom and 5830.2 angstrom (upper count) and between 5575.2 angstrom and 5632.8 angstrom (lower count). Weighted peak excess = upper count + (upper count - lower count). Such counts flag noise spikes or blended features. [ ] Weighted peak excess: 8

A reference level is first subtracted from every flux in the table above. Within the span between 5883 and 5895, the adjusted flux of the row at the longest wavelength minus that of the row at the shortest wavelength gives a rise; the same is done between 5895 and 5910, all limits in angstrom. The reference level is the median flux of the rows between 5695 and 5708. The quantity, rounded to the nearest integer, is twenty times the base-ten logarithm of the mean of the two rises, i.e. 5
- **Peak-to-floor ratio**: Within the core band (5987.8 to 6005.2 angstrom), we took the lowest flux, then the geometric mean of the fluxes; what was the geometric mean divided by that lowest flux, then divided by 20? 0.0515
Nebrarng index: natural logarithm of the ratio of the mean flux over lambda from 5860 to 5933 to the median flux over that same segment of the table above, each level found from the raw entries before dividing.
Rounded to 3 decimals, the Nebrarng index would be -0.026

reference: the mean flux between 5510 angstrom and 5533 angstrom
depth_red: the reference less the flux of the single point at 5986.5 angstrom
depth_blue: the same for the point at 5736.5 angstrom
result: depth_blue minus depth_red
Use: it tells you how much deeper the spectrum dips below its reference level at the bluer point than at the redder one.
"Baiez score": -2.1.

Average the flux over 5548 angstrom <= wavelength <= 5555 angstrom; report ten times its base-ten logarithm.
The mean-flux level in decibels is 14.6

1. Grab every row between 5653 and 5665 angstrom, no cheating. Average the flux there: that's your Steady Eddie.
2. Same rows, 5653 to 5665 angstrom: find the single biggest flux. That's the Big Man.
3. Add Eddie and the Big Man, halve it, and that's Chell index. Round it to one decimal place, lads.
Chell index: 27.2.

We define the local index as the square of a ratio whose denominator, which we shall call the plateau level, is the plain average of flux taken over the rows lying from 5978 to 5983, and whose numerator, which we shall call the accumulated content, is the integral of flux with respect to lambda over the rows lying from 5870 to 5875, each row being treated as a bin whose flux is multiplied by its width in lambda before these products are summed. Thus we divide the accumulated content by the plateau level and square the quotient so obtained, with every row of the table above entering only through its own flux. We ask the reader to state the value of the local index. 28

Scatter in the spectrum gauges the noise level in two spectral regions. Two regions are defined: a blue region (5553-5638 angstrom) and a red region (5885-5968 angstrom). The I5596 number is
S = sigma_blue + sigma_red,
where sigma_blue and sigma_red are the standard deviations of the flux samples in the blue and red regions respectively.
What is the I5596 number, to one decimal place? 3.8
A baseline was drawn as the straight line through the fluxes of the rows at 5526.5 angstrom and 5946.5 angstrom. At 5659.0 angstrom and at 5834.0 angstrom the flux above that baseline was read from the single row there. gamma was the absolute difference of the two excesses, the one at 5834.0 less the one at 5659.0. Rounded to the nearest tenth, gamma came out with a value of 3.2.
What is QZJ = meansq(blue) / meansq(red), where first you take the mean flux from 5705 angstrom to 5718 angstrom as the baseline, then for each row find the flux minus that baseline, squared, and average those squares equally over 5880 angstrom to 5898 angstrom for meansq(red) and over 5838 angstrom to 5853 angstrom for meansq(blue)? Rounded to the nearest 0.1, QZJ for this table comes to 0.3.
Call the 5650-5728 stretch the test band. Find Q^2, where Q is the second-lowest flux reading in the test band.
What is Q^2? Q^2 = 586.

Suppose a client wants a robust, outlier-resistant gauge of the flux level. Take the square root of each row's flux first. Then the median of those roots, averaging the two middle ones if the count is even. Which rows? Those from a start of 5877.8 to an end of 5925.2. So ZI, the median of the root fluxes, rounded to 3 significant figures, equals 5.28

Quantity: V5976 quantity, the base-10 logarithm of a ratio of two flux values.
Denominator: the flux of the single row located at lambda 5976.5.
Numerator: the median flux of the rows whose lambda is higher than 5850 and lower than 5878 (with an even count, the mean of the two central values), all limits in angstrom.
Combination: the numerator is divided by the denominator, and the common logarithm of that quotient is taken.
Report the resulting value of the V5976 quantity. 0.025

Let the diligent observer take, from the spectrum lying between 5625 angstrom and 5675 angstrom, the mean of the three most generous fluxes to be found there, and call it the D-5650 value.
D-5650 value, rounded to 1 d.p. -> 28.7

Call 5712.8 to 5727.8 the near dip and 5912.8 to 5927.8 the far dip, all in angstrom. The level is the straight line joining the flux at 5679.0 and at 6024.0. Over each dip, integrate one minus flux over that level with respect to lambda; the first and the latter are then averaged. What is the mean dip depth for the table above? -0.37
